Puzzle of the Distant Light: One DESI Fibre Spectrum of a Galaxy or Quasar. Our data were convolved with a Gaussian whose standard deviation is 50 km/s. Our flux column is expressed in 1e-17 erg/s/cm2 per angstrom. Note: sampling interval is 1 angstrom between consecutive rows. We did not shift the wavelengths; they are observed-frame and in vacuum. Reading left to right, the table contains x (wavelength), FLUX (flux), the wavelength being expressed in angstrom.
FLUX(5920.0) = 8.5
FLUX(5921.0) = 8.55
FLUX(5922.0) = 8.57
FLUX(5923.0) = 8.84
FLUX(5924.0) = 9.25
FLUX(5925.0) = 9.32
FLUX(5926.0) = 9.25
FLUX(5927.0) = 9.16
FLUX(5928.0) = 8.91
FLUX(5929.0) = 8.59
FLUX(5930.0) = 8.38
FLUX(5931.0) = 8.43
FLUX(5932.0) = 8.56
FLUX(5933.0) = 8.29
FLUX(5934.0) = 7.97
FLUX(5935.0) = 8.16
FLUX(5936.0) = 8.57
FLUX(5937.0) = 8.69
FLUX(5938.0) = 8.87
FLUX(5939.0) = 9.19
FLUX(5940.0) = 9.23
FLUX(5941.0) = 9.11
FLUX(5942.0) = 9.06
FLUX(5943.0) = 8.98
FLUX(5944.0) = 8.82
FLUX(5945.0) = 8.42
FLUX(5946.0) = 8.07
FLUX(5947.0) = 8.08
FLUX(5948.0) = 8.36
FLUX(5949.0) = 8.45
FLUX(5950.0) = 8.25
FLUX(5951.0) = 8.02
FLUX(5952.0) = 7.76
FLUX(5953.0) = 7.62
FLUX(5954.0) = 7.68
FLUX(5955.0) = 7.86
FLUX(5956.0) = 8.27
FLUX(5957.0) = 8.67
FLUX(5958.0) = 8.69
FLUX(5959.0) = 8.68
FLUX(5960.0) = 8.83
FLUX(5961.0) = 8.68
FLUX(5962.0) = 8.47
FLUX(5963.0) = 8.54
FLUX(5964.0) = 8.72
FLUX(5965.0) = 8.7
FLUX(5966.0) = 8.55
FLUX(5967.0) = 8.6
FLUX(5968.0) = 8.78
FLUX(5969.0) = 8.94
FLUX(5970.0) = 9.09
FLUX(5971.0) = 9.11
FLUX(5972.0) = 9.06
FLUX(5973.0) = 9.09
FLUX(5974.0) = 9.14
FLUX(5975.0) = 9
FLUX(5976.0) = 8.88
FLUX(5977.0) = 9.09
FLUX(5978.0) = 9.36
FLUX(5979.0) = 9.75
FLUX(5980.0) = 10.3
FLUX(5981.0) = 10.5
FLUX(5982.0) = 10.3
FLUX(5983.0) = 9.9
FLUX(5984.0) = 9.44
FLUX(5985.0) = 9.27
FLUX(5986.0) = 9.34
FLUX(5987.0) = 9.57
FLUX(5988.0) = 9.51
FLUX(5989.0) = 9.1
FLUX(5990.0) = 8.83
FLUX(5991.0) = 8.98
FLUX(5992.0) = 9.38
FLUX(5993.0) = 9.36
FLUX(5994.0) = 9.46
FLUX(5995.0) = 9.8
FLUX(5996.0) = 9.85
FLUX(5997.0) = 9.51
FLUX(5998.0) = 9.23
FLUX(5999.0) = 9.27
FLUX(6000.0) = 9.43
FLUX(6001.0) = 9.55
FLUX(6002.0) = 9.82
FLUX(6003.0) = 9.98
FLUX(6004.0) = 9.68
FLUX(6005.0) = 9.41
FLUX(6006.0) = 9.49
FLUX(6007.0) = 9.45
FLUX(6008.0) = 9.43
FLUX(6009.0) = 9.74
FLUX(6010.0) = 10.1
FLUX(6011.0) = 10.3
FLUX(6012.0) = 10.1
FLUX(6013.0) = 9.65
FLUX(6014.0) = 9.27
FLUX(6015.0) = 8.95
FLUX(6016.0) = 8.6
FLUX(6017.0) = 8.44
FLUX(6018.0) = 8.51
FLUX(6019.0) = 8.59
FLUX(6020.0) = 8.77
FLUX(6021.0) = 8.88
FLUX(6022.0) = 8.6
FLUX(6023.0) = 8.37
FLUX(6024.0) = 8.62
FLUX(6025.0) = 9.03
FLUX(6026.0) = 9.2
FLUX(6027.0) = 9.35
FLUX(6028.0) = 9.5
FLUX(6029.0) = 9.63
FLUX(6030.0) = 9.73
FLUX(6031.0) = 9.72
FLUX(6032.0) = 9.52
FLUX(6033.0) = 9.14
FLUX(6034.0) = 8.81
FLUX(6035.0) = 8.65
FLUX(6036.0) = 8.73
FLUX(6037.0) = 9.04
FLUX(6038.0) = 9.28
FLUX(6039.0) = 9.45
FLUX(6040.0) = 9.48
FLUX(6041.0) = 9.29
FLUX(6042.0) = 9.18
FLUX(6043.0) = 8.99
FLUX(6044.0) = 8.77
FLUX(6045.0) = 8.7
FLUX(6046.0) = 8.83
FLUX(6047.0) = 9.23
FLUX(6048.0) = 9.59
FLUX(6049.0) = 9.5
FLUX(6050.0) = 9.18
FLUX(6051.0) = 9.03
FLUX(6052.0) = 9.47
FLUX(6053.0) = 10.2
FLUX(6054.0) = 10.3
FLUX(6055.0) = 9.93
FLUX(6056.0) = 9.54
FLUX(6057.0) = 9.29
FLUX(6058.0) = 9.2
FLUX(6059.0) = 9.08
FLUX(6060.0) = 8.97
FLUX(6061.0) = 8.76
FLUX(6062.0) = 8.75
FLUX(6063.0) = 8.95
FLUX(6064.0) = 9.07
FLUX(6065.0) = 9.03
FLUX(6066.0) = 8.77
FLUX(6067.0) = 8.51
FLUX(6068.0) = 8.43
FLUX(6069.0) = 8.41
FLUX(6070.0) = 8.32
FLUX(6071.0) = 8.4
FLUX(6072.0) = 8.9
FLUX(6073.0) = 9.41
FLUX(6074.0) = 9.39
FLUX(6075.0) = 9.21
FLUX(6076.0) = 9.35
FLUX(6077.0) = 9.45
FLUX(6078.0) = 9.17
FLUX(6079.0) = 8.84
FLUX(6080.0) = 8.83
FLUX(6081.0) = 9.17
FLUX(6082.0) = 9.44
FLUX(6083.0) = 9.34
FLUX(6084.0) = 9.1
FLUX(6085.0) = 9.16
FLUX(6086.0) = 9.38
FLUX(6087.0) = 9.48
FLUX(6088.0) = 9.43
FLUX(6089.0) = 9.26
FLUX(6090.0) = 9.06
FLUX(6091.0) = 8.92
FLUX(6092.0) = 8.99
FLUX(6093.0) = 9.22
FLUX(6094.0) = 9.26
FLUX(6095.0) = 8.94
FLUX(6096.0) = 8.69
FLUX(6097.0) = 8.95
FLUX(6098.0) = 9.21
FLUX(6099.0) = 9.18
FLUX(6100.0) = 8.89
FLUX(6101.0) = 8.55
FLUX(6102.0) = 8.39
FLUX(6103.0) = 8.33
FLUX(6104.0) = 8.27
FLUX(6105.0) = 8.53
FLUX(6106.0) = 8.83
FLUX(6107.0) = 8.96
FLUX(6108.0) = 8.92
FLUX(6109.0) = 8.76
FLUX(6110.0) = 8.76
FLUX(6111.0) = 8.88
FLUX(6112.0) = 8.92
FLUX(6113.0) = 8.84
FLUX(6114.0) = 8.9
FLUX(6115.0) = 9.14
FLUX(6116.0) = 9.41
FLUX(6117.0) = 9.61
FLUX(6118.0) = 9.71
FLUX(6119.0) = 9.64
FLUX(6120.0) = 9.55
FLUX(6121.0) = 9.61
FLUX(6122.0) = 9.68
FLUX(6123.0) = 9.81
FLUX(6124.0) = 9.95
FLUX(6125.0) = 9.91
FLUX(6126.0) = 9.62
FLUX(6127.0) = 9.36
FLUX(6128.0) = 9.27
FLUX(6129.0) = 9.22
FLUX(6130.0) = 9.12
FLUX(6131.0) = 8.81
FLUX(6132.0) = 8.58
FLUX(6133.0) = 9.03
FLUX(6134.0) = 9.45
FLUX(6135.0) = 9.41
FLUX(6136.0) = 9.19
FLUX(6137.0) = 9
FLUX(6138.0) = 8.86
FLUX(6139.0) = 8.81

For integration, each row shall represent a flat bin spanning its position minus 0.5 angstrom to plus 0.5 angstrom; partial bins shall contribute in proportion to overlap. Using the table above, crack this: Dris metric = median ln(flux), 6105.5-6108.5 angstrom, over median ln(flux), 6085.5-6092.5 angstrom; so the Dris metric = 0.98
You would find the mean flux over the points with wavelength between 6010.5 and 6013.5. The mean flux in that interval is 10.0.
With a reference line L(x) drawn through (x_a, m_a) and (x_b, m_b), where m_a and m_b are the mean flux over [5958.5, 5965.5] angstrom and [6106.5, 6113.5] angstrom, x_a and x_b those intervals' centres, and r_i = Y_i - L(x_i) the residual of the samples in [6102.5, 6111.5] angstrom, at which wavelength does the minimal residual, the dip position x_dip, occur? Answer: 6104.0 angstrom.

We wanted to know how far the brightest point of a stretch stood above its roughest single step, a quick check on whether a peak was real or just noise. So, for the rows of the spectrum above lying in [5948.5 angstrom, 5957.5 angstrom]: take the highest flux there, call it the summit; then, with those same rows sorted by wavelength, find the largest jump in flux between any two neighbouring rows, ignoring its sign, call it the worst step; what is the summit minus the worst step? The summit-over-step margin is 8.26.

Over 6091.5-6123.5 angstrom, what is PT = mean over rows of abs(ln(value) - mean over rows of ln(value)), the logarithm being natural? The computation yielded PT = 0.038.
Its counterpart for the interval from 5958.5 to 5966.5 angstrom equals 0.011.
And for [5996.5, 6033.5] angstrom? 0.044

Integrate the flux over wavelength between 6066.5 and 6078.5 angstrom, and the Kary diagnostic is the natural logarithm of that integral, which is 4.672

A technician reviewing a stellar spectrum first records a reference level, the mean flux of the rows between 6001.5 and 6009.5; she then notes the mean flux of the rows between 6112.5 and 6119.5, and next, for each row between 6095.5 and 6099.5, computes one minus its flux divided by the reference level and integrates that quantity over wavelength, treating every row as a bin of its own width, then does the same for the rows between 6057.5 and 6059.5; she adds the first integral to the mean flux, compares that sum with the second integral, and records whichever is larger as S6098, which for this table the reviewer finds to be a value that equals 9.58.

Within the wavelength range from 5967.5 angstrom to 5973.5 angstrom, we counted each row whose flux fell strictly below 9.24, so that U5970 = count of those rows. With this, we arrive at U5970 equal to 6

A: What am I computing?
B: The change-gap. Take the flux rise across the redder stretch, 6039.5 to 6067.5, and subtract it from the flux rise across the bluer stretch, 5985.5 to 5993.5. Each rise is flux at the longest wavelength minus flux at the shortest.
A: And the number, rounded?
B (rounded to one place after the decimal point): 1.0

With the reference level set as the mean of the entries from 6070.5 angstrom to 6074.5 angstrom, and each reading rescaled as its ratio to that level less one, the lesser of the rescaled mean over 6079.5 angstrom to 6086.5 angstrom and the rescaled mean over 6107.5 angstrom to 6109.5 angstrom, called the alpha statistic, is -0.020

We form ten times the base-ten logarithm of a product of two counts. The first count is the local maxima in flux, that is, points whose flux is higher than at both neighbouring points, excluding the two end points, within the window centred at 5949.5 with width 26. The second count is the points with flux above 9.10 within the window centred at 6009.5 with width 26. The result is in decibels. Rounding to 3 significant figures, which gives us 18.6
